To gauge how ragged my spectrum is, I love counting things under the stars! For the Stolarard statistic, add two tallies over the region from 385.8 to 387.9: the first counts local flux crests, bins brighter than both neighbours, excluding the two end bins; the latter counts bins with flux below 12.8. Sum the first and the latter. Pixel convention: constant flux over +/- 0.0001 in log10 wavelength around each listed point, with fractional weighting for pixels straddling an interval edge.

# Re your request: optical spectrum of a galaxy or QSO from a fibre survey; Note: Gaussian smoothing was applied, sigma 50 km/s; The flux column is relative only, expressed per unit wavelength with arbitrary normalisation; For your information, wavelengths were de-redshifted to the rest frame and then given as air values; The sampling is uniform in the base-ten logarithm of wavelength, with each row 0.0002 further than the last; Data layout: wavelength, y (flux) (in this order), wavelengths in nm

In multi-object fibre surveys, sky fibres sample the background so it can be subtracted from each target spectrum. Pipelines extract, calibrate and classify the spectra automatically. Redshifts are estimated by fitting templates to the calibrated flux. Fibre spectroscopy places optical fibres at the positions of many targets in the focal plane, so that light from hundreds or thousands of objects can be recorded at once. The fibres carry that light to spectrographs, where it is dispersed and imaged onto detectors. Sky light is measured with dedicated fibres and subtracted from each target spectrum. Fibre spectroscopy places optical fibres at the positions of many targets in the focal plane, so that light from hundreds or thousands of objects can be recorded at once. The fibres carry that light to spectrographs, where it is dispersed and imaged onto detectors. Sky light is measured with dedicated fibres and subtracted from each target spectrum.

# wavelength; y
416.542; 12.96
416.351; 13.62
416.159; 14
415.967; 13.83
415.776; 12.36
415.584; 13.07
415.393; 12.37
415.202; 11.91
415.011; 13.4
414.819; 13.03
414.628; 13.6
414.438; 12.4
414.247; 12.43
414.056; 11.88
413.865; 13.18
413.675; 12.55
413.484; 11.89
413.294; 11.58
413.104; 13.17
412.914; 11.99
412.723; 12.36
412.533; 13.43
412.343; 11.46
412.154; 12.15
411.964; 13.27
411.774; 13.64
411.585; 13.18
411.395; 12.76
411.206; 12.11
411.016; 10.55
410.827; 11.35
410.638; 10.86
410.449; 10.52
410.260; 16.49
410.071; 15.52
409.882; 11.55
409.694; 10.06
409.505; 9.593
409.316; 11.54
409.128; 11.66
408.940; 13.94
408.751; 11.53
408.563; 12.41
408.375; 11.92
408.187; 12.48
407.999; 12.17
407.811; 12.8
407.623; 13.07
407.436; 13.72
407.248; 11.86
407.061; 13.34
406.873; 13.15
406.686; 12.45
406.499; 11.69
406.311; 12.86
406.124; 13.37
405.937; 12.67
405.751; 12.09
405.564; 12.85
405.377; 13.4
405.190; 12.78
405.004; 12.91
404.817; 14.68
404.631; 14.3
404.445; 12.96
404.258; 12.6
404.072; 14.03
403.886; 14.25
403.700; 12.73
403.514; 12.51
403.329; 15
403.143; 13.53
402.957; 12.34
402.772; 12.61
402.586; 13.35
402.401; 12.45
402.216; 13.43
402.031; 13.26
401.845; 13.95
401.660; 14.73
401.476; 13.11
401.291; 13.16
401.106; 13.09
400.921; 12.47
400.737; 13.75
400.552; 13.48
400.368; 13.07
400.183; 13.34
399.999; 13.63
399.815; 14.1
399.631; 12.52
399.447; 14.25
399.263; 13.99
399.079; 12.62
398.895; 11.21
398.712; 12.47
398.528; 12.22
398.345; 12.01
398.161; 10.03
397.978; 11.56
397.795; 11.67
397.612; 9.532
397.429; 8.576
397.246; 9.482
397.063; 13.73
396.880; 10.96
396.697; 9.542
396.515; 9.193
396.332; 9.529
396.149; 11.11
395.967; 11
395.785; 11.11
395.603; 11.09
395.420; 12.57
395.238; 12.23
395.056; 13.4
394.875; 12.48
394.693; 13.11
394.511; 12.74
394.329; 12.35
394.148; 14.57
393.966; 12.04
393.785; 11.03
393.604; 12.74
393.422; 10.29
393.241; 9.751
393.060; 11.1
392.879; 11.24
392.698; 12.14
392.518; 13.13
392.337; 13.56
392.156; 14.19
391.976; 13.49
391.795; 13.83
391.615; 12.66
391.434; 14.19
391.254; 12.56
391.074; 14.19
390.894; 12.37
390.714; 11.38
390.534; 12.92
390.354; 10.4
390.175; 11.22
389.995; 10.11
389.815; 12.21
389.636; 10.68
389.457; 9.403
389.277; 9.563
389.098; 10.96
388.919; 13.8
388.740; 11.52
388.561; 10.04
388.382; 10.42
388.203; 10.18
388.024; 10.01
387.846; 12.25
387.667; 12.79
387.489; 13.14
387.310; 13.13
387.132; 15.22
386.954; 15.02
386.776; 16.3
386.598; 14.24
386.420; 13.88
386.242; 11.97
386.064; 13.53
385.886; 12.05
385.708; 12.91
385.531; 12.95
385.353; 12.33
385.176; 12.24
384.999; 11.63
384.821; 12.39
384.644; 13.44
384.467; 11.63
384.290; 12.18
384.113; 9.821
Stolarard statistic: 8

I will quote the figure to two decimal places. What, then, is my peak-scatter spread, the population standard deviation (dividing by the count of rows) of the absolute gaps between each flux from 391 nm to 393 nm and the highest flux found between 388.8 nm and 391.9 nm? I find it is 0.92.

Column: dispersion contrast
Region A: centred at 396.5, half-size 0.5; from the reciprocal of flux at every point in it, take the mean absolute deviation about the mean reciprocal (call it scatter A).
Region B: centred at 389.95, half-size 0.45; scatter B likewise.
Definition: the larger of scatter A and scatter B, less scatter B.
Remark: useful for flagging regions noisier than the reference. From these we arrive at 0.0023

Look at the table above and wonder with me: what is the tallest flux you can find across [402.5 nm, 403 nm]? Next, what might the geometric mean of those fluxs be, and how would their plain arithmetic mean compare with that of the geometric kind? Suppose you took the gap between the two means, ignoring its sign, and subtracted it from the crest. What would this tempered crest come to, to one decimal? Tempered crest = 13.3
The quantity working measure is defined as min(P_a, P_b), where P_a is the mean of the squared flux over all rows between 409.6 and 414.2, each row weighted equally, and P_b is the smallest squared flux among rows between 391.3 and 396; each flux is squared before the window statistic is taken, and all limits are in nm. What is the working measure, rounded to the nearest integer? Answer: 95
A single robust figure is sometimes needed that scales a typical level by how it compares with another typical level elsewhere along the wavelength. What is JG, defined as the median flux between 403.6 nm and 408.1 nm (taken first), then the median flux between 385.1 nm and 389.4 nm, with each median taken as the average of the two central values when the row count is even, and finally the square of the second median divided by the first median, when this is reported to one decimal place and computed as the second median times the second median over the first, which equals 12.2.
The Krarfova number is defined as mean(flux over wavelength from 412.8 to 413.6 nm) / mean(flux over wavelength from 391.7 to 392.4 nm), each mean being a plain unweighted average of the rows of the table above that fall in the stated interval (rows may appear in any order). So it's 0.88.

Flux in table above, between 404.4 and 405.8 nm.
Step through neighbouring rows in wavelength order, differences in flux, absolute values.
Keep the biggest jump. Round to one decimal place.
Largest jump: 1.8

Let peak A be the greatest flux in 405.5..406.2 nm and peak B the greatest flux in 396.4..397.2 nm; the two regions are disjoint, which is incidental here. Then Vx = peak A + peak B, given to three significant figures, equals 27.1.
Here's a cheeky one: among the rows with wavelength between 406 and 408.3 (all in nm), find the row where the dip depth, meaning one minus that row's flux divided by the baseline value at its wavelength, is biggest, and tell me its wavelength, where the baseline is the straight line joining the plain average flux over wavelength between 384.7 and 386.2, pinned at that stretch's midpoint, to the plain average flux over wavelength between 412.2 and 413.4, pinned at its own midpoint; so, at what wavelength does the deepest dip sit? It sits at 406.499 nm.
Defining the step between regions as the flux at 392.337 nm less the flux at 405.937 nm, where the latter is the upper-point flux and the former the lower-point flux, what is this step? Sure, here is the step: 1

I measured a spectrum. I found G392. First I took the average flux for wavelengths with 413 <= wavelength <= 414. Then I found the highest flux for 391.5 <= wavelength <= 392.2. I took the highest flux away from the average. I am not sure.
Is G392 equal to -1.7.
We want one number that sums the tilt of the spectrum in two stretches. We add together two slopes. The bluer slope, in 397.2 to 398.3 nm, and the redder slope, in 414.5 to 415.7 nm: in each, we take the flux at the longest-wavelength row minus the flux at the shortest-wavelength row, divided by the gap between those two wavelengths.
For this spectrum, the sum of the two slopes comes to 0.0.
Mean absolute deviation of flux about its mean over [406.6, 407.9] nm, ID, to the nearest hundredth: 0.47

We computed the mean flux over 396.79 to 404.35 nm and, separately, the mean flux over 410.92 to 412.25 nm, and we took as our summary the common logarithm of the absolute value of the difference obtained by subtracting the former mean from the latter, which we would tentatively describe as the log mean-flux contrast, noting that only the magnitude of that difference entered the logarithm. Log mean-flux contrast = -0.7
